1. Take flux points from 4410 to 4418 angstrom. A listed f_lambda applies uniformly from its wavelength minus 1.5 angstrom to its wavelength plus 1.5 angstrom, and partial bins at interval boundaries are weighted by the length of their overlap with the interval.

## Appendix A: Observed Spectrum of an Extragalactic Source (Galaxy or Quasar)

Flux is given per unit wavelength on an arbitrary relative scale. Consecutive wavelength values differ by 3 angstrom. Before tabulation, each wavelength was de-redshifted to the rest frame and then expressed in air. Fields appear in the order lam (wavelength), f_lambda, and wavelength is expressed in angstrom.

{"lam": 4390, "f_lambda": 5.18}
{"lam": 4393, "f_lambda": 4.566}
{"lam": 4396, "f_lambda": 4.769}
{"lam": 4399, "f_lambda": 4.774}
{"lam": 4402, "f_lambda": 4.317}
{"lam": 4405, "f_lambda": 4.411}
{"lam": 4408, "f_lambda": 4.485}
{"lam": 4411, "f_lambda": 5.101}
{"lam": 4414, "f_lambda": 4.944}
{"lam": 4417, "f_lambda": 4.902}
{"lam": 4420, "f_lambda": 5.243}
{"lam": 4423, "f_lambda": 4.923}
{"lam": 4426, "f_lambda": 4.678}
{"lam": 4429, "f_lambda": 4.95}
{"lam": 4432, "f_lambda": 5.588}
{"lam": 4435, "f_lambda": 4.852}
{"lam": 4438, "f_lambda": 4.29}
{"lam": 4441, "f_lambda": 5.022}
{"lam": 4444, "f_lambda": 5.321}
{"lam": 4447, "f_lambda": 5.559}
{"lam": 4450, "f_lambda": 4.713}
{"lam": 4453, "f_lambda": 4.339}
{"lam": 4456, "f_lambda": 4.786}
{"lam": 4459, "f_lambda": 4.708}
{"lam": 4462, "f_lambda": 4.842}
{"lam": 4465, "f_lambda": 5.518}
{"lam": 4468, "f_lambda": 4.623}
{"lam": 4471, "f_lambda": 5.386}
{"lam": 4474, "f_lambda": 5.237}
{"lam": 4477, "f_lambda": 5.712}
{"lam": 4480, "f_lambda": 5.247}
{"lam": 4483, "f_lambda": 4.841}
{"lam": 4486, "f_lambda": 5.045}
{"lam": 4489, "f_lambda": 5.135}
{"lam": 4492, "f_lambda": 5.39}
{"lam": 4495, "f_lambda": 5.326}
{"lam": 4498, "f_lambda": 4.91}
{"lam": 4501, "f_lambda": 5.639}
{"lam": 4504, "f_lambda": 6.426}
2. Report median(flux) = 4.94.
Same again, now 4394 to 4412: 4.63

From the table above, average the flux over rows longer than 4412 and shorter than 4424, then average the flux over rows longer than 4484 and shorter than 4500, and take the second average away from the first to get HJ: -0.2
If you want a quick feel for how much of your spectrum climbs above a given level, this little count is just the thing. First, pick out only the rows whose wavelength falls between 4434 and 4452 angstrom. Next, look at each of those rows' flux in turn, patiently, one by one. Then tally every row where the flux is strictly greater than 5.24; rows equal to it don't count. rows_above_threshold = 2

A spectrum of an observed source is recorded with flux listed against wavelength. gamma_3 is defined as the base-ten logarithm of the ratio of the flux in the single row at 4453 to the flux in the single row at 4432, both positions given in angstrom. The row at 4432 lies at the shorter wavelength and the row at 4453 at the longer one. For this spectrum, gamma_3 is -0.11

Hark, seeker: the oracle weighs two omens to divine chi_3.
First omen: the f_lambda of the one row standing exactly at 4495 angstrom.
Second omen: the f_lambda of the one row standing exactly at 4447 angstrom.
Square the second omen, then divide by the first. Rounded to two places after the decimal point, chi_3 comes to 5.80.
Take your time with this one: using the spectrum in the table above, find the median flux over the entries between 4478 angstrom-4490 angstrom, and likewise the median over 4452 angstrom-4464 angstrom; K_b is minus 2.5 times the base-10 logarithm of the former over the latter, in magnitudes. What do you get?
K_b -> -0.076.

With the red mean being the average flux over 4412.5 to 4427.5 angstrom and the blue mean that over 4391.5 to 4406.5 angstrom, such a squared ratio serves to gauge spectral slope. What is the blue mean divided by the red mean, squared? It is 0.86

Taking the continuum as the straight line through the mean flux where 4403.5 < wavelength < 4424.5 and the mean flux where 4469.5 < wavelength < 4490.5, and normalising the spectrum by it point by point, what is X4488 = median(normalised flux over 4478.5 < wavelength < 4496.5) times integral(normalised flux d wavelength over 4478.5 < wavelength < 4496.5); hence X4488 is 17.4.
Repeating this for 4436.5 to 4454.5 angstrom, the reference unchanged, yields 16.8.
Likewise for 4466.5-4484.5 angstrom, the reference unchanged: 18.0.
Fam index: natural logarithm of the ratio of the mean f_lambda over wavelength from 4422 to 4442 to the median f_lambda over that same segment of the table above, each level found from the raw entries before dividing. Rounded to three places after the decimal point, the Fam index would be -0.005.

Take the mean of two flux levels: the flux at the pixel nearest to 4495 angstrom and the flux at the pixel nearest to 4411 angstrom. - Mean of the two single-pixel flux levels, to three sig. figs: 5.21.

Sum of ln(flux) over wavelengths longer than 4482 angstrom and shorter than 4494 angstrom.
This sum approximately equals 6.52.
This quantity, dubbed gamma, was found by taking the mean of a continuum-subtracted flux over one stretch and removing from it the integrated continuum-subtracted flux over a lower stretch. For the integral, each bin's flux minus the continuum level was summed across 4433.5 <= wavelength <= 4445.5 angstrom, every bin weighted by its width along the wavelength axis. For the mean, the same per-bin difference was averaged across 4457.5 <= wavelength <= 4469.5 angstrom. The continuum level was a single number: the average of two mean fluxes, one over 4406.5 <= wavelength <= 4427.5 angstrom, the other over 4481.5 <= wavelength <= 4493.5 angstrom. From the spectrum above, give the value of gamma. 1.5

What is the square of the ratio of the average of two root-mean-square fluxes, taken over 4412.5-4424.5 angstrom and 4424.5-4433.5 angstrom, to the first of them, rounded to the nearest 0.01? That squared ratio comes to 1.02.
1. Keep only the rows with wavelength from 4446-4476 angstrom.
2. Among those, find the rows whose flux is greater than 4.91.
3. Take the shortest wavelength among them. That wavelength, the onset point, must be 4447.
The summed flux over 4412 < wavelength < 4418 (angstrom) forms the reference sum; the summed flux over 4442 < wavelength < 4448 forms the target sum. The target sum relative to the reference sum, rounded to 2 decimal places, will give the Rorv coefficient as 1.11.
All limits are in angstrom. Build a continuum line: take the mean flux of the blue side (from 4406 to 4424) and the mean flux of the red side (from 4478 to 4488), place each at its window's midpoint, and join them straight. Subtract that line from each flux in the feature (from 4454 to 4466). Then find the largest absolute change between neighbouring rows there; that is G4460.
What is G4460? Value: 0.67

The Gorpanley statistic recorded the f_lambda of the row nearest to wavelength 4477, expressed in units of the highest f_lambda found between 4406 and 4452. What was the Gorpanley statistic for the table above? 1.02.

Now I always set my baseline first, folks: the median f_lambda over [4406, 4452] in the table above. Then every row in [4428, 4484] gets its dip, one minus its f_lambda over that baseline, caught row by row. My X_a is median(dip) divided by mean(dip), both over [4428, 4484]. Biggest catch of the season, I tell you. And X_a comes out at 0.1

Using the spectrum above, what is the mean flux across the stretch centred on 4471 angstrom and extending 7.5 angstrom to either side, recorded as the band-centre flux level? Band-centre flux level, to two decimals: 5.30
